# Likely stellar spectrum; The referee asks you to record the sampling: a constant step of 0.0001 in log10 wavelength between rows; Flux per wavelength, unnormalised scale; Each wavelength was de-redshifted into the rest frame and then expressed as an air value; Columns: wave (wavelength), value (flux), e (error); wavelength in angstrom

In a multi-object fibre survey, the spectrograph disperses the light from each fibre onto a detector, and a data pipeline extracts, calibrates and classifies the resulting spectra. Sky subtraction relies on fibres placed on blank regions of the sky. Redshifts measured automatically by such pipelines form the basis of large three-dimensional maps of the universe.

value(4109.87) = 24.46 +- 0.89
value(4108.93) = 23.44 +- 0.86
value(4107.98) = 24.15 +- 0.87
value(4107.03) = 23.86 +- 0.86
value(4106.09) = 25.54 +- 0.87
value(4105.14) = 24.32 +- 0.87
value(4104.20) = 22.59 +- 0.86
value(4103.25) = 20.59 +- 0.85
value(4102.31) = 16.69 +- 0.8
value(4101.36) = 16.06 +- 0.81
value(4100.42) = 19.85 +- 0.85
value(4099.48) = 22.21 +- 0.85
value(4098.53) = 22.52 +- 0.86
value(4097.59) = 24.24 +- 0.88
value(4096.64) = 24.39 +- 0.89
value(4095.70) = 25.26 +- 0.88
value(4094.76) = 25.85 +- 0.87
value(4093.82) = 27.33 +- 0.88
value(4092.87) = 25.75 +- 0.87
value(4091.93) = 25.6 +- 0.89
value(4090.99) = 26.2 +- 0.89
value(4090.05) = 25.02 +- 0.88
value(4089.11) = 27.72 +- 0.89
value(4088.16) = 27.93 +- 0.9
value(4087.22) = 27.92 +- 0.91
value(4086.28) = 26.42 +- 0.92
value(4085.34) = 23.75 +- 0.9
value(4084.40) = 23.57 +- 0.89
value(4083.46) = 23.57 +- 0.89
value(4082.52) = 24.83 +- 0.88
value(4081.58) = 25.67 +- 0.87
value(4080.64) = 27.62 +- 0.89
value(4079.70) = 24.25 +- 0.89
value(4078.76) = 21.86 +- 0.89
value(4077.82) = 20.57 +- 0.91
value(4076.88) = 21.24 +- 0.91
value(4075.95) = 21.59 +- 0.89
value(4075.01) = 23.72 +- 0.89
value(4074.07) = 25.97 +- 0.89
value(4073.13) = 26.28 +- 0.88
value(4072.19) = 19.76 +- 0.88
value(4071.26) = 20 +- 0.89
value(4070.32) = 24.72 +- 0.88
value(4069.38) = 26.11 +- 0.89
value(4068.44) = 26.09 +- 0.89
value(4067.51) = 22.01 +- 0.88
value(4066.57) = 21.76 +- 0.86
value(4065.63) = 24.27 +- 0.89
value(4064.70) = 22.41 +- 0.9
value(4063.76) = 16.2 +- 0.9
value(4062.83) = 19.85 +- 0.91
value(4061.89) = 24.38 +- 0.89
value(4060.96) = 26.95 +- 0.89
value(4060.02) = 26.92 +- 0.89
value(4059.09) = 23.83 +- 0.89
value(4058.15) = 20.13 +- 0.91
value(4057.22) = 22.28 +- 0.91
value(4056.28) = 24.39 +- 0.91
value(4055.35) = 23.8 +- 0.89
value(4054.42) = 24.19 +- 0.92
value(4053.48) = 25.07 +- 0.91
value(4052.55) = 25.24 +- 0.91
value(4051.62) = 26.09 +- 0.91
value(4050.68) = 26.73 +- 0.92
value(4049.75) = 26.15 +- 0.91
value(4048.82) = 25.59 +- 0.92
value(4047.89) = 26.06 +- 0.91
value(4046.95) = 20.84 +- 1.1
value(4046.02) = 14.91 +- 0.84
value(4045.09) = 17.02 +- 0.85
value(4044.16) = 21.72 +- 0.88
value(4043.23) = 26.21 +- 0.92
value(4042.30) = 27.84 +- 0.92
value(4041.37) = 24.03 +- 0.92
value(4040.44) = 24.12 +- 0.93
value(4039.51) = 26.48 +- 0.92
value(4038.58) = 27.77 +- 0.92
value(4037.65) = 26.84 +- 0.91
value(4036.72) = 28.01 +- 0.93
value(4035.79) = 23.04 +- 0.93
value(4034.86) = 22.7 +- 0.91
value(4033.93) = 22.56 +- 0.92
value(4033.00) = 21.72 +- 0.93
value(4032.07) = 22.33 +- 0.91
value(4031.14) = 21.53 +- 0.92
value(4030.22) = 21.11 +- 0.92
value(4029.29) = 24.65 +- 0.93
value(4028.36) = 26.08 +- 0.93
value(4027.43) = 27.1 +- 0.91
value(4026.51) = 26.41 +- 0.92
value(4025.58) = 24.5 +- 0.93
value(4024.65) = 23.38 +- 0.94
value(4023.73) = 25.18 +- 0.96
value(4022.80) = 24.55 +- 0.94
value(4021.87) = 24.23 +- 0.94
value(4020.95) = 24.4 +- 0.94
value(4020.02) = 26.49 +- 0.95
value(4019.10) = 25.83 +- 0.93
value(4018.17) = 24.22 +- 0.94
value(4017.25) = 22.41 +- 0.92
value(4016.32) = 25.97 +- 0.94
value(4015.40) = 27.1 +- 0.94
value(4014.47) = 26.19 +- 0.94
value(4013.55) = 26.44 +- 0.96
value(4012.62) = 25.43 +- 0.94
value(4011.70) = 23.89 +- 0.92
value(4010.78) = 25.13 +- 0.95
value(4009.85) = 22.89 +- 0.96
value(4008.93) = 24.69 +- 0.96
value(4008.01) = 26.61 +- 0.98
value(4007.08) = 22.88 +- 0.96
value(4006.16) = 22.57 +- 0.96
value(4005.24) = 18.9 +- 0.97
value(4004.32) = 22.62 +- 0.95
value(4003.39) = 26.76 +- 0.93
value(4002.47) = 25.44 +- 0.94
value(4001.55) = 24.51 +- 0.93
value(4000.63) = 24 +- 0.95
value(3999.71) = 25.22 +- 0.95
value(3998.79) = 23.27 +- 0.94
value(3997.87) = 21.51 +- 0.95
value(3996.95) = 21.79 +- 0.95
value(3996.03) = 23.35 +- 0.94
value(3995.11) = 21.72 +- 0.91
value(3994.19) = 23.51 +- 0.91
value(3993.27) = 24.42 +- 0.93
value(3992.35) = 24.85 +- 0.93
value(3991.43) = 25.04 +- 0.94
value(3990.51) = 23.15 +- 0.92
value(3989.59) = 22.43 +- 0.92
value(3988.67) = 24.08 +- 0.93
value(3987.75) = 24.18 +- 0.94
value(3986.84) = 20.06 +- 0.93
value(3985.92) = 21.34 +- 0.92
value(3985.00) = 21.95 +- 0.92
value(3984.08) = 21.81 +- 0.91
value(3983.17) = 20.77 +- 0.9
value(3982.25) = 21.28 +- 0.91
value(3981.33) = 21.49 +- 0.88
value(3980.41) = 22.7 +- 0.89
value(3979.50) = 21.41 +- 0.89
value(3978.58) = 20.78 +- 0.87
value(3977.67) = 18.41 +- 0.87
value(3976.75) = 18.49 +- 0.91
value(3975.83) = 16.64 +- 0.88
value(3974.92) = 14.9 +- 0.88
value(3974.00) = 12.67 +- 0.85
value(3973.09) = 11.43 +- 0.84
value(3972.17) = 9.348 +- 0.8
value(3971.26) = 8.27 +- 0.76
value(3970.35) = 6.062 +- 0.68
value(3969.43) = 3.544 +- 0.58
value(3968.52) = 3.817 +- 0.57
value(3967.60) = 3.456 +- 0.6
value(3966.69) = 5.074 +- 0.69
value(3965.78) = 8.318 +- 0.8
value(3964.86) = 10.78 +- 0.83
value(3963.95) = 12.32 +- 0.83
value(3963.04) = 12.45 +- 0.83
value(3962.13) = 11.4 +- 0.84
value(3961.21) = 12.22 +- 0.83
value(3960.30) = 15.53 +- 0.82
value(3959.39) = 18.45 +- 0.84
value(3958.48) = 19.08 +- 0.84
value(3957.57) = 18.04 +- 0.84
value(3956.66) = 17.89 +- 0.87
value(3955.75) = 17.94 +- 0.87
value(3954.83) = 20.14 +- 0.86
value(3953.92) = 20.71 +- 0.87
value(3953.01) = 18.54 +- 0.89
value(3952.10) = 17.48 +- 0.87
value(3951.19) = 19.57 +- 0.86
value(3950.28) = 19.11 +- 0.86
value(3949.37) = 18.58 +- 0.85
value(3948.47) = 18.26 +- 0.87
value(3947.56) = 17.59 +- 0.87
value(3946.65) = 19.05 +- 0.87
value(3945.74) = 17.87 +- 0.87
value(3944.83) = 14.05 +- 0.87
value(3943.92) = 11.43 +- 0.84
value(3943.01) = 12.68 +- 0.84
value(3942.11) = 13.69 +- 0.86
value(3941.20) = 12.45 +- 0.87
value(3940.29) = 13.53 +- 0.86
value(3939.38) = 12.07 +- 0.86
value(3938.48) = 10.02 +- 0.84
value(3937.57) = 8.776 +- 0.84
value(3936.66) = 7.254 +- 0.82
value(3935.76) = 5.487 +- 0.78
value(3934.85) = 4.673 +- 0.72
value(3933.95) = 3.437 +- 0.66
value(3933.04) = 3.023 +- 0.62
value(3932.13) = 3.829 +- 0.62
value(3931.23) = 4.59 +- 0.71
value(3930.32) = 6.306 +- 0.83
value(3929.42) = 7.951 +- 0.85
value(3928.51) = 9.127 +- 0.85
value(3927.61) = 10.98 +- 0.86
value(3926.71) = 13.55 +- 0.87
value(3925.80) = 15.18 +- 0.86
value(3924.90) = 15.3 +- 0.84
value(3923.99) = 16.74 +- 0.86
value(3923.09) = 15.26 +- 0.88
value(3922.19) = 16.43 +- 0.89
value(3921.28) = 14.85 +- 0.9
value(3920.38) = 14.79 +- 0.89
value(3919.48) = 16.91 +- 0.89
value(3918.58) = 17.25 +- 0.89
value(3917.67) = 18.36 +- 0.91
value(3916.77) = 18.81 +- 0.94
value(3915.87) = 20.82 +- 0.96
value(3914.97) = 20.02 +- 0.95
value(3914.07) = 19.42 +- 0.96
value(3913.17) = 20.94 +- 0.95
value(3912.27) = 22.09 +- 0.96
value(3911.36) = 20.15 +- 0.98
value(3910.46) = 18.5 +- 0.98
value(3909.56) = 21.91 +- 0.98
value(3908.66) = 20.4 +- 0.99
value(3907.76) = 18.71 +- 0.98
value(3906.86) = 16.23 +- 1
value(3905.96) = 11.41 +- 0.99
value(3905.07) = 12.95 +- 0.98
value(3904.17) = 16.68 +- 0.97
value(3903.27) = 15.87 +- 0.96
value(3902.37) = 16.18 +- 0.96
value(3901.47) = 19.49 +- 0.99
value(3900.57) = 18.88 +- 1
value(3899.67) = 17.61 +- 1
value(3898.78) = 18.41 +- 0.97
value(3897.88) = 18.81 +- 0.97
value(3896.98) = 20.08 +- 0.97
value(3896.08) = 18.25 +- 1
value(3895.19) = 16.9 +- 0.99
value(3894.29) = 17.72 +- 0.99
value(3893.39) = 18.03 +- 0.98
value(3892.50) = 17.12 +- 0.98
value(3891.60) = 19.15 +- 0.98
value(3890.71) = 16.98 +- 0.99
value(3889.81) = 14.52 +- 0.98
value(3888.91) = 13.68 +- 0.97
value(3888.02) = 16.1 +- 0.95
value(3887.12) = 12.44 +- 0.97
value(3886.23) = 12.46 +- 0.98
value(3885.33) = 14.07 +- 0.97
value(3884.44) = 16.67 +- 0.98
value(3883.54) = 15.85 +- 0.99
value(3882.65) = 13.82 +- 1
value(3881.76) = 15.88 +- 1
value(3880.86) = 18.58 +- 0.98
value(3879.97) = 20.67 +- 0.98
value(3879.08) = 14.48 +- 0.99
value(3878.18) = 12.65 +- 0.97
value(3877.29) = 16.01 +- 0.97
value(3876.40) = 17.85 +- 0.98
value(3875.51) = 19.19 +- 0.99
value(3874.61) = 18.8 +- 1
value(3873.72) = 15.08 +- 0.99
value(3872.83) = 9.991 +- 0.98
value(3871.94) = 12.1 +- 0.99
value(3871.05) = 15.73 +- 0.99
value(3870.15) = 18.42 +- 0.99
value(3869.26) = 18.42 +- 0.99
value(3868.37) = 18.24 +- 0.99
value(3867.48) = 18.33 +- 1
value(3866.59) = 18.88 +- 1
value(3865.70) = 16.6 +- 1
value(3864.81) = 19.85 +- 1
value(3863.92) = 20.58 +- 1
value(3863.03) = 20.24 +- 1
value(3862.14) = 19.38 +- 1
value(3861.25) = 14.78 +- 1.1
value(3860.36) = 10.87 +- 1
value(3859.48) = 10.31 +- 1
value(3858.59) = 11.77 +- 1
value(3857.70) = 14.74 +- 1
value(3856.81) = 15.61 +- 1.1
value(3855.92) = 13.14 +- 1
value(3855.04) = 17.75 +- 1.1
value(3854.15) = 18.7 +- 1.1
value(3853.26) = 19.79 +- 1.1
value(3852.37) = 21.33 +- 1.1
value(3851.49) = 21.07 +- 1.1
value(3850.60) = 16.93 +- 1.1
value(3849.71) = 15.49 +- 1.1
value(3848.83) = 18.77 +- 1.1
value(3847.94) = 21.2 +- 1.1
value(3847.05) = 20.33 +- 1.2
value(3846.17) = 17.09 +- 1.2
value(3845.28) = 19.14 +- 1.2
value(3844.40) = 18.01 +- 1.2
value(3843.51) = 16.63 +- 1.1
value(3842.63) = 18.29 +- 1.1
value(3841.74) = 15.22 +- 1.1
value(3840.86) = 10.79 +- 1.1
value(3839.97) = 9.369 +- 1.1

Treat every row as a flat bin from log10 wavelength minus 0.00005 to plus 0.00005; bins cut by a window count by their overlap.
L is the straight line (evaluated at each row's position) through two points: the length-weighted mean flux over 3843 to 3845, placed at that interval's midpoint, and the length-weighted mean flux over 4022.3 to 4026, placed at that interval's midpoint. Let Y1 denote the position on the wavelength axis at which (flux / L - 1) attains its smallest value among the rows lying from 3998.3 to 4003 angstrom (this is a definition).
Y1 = 3998.79 angstrom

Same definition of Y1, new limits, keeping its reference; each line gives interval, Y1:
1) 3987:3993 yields 3989.59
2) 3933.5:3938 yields 3933.95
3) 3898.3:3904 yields 3903.27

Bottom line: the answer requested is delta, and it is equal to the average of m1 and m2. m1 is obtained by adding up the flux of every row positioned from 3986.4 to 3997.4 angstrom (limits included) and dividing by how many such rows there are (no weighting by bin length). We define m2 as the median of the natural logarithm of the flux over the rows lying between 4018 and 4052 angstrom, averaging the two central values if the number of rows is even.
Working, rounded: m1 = 23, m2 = 3.20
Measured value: 13.2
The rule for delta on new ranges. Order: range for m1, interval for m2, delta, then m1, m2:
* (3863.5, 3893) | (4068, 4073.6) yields 9.8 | 16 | 3.23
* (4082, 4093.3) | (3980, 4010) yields 14.4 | 26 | 3.13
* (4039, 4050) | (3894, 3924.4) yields 13.2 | 23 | 2.91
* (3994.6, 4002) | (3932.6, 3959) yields 13.0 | 23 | 2.86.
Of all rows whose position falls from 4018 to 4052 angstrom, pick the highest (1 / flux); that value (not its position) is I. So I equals 0.067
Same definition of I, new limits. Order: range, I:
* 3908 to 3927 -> 0.074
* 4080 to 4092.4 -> 0.042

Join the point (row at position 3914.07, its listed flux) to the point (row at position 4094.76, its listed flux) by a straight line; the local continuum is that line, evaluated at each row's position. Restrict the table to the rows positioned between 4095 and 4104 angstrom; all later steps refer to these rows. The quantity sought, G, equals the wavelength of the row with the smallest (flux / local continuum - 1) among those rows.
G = 4101.36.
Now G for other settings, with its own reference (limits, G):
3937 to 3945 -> 3937.57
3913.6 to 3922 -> 3920.38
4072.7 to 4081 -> 4077.82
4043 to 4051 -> 4046.02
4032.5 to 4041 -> 4033.00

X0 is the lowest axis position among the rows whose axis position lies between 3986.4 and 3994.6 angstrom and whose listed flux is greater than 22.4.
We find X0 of 3987.75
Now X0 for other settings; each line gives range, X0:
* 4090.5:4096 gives 4090.99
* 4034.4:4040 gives 4034.86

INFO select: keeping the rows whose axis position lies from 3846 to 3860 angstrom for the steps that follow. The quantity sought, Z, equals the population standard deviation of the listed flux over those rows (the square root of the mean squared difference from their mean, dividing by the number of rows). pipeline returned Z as 3.3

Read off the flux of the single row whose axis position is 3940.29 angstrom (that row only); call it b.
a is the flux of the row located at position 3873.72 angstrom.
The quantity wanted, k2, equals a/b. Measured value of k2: 1.1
